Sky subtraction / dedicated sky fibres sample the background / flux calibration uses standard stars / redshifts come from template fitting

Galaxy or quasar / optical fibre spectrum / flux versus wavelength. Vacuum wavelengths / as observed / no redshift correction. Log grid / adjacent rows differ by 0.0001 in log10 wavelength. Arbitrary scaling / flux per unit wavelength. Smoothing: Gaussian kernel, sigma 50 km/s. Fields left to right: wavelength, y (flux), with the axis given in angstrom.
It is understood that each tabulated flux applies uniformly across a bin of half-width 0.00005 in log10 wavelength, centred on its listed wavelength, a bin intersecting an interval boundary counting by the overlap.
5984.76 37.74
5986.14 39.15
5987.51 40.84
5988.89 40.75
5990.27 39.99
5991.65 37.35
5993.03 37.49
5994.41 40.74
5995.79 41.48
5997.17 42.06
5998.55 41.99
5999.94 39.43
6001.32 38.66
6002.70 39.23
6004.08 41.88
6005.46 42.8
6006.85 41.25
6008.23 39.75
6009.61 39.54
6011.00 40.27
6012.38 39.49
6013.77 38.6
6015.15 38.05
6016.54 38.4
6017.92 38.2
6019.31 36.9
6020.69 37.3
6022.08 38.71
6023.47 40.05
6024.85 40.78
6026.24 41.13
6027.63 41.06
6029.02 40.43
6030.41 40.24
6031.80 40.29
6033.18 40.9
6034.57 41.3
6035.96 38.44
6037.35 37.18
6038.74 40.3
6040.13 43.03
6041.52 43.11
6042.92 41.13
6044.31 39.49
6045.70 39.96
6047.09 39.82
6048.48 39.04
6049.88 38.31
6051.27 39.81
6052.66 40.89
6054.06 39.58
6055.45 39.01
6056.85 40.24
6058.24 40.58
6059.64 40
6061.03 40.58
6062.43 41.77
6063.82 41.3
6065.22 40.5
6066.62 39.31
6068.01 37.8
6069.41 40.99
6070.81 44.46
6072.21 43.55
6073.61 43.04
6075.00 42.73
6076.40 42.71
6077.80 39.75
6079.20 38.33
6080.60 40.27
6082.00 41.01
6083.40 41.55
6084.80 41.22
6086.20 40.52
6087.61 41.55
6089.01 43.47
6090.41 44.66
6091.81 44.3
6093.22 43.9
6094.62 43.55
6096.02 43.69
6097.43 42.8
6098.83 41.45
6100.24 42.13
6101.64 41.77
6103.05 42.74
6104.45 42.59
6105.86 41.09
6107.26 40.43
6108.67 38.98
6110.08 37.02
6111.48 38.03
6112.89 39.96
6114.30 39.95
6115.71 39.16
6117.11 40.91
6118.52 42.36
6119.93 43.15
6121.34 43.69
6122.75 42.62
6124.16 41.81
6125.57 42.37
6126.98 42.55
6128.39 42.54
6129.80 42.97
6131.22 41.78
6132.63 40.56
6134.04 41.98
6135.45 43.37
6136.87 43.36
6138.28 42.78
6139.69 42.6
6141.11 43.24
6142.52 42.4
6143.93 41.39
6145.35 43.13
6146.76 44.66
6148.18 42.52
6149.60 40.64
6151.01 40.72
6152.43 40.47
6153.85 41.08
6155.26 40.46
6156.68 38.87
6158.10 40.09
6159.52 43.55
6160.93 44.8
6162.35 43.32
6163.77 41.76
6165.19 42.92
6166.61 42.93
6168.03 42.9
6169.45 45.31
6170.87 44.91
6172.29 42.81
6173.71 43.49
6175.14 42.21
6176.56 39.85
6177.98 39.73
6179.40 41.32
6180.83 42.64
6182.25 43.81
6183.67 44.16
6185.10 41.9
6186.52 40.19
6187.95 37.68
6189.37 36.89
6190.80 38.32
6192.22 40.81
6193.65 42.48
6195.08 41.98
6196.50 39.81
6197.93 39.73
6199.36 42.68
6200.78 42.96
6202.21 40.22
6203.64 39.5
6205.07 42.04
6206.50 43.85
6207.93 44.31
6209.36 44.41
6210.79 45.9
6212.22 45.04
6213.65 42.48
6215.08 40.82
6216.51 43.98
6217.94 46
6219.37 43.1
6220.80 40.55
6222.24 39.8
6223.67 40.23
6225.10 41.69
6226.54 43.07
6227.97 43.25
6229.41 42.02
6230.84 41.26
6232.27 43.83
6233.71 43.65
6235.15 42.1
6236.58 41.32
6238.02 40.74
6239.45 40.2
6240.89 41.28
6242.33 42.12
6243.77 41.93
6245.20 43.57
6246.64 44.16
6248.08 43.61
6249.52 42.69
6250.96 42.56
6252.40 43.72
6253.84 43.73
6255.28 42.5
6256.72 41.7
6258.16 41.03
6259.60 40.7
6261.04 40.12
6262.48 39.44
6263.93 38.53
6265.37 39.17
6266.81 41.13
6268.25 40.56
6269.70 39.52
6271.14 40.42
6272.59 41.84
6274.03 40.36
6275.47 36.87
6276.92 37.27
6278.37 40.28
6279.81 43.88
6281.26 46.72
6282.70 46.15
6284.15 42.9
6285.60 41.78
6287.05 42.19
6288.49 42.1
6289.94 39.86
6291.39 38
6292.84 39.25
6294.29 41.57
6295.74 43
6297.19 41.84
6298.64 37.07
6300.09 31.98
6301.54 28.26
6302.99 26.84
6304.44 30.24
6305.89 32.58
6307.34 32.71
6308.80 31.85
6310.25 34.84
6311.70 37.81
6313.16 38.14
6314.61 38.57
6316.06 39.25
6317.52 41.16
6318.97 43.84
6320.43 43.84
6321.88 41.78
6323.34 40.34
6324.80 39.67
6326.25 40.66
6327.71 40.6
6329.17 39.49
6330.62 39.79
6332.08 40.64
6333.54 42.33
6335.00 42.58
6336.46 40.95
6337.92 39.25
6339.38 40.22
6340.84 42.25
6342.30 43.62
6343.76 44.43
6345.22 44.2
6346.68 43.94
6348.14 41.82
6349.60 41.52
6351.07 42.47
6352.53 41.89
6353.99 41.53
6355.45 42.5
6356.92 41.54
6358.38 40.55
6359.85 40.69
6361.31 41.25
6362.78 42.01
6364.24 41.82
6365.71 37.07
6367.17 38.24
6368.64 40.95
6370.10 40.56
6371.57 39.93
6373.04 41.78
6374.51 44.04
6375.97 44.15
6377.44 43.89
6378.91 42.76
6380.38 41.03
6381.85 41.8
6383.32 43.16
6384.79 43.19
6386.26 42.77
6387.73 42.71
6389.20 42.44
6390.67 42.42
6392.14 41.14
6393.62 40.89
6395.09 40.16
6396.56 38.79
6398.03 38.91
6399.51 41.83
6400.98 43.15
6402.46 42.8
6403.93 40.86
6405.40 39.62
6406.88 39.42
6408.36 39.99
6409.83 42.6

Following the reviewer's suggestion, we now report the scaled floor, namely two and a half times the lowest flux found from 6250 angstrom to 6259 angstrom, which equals 103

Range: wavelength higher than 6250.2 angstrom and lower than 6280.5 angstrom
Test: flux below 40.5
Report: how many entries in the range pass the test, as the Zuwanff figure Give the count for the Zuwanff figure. 10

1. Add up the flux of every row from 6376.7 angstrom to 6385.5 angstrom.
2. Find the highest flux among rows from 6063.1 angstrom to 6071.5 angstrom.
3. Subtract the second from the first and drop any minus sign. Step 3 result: 211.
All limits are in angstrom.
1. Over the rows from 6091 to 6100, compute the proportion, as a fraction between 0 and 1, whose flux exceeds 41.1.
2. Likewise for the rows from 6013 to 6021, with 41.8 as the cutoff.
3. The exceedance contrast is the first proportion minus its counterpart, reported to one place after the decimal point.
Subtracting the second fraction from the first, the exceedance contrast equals 1.0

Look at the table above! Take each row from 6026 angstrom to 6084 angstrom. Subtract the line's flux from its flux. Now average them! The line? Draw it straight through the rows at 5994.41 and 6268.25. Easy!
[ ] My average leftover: -0.1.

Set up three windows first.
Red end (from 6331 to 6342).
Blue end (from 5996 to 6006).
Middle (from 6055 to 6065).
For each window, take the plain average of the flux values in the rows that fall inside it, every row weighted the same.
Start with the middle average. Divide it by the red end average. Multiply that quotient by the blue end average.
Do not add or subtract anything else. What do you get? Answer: 40.2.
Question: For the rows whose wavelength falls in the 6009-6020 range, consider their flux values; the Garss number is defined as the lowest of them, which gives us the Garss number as 36.9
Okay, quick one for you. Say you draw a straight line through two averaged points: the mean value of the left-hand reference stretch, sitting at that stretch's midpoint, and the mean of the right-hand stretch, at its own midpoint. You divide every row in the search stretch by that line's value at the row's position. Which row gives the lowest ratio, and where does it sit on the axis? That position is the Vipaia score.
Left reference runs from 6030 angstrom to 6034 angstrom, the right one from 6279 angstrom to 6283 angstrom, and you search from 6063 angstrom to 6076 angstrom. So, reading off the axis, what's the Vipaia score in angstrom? 6068.01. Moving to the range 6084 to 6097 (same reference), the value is 6086.20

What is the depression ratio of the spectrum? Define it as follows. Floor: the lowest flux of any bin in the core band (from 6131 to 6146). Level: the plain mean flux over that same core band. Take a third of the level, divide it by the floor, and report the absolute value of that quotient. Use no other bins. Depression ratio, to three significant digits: 0.349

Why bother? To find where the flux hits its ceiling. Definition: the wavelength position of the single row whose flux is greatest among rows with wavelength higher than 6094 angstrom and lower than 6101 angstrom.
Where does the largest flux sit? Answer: 6096.02 angstrom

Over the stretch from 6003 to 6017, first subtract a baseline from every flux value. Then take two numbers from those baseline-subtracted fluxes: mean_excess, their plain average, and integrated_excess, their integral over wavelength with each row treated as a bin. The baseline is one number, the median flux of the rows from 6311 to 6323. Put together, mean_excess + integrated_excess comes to -3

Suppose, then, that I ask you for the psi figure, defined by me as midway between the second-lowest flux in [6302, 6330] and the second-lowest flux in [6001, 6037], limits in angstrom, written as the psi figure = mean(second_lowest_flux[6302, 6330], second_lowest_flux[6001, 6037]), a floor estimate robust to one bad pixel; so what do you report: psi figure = 33.8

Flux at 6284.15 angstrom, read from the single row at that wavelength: 42.9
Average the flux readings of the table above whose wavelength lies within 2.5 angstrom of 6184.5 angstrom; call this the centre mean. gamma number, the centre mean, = 42.5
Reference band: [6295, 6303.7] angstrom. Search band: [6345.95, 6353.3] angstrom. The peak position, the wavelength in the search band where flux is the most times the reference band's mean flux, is 6346.68 angstrom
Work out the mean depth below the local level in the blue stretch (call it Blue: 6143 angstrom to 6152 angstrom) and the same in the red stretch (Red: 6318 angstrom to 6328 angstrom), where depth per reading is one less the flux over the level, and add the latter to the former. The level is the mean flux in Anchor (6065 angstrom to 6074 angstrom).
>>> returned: -0.02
